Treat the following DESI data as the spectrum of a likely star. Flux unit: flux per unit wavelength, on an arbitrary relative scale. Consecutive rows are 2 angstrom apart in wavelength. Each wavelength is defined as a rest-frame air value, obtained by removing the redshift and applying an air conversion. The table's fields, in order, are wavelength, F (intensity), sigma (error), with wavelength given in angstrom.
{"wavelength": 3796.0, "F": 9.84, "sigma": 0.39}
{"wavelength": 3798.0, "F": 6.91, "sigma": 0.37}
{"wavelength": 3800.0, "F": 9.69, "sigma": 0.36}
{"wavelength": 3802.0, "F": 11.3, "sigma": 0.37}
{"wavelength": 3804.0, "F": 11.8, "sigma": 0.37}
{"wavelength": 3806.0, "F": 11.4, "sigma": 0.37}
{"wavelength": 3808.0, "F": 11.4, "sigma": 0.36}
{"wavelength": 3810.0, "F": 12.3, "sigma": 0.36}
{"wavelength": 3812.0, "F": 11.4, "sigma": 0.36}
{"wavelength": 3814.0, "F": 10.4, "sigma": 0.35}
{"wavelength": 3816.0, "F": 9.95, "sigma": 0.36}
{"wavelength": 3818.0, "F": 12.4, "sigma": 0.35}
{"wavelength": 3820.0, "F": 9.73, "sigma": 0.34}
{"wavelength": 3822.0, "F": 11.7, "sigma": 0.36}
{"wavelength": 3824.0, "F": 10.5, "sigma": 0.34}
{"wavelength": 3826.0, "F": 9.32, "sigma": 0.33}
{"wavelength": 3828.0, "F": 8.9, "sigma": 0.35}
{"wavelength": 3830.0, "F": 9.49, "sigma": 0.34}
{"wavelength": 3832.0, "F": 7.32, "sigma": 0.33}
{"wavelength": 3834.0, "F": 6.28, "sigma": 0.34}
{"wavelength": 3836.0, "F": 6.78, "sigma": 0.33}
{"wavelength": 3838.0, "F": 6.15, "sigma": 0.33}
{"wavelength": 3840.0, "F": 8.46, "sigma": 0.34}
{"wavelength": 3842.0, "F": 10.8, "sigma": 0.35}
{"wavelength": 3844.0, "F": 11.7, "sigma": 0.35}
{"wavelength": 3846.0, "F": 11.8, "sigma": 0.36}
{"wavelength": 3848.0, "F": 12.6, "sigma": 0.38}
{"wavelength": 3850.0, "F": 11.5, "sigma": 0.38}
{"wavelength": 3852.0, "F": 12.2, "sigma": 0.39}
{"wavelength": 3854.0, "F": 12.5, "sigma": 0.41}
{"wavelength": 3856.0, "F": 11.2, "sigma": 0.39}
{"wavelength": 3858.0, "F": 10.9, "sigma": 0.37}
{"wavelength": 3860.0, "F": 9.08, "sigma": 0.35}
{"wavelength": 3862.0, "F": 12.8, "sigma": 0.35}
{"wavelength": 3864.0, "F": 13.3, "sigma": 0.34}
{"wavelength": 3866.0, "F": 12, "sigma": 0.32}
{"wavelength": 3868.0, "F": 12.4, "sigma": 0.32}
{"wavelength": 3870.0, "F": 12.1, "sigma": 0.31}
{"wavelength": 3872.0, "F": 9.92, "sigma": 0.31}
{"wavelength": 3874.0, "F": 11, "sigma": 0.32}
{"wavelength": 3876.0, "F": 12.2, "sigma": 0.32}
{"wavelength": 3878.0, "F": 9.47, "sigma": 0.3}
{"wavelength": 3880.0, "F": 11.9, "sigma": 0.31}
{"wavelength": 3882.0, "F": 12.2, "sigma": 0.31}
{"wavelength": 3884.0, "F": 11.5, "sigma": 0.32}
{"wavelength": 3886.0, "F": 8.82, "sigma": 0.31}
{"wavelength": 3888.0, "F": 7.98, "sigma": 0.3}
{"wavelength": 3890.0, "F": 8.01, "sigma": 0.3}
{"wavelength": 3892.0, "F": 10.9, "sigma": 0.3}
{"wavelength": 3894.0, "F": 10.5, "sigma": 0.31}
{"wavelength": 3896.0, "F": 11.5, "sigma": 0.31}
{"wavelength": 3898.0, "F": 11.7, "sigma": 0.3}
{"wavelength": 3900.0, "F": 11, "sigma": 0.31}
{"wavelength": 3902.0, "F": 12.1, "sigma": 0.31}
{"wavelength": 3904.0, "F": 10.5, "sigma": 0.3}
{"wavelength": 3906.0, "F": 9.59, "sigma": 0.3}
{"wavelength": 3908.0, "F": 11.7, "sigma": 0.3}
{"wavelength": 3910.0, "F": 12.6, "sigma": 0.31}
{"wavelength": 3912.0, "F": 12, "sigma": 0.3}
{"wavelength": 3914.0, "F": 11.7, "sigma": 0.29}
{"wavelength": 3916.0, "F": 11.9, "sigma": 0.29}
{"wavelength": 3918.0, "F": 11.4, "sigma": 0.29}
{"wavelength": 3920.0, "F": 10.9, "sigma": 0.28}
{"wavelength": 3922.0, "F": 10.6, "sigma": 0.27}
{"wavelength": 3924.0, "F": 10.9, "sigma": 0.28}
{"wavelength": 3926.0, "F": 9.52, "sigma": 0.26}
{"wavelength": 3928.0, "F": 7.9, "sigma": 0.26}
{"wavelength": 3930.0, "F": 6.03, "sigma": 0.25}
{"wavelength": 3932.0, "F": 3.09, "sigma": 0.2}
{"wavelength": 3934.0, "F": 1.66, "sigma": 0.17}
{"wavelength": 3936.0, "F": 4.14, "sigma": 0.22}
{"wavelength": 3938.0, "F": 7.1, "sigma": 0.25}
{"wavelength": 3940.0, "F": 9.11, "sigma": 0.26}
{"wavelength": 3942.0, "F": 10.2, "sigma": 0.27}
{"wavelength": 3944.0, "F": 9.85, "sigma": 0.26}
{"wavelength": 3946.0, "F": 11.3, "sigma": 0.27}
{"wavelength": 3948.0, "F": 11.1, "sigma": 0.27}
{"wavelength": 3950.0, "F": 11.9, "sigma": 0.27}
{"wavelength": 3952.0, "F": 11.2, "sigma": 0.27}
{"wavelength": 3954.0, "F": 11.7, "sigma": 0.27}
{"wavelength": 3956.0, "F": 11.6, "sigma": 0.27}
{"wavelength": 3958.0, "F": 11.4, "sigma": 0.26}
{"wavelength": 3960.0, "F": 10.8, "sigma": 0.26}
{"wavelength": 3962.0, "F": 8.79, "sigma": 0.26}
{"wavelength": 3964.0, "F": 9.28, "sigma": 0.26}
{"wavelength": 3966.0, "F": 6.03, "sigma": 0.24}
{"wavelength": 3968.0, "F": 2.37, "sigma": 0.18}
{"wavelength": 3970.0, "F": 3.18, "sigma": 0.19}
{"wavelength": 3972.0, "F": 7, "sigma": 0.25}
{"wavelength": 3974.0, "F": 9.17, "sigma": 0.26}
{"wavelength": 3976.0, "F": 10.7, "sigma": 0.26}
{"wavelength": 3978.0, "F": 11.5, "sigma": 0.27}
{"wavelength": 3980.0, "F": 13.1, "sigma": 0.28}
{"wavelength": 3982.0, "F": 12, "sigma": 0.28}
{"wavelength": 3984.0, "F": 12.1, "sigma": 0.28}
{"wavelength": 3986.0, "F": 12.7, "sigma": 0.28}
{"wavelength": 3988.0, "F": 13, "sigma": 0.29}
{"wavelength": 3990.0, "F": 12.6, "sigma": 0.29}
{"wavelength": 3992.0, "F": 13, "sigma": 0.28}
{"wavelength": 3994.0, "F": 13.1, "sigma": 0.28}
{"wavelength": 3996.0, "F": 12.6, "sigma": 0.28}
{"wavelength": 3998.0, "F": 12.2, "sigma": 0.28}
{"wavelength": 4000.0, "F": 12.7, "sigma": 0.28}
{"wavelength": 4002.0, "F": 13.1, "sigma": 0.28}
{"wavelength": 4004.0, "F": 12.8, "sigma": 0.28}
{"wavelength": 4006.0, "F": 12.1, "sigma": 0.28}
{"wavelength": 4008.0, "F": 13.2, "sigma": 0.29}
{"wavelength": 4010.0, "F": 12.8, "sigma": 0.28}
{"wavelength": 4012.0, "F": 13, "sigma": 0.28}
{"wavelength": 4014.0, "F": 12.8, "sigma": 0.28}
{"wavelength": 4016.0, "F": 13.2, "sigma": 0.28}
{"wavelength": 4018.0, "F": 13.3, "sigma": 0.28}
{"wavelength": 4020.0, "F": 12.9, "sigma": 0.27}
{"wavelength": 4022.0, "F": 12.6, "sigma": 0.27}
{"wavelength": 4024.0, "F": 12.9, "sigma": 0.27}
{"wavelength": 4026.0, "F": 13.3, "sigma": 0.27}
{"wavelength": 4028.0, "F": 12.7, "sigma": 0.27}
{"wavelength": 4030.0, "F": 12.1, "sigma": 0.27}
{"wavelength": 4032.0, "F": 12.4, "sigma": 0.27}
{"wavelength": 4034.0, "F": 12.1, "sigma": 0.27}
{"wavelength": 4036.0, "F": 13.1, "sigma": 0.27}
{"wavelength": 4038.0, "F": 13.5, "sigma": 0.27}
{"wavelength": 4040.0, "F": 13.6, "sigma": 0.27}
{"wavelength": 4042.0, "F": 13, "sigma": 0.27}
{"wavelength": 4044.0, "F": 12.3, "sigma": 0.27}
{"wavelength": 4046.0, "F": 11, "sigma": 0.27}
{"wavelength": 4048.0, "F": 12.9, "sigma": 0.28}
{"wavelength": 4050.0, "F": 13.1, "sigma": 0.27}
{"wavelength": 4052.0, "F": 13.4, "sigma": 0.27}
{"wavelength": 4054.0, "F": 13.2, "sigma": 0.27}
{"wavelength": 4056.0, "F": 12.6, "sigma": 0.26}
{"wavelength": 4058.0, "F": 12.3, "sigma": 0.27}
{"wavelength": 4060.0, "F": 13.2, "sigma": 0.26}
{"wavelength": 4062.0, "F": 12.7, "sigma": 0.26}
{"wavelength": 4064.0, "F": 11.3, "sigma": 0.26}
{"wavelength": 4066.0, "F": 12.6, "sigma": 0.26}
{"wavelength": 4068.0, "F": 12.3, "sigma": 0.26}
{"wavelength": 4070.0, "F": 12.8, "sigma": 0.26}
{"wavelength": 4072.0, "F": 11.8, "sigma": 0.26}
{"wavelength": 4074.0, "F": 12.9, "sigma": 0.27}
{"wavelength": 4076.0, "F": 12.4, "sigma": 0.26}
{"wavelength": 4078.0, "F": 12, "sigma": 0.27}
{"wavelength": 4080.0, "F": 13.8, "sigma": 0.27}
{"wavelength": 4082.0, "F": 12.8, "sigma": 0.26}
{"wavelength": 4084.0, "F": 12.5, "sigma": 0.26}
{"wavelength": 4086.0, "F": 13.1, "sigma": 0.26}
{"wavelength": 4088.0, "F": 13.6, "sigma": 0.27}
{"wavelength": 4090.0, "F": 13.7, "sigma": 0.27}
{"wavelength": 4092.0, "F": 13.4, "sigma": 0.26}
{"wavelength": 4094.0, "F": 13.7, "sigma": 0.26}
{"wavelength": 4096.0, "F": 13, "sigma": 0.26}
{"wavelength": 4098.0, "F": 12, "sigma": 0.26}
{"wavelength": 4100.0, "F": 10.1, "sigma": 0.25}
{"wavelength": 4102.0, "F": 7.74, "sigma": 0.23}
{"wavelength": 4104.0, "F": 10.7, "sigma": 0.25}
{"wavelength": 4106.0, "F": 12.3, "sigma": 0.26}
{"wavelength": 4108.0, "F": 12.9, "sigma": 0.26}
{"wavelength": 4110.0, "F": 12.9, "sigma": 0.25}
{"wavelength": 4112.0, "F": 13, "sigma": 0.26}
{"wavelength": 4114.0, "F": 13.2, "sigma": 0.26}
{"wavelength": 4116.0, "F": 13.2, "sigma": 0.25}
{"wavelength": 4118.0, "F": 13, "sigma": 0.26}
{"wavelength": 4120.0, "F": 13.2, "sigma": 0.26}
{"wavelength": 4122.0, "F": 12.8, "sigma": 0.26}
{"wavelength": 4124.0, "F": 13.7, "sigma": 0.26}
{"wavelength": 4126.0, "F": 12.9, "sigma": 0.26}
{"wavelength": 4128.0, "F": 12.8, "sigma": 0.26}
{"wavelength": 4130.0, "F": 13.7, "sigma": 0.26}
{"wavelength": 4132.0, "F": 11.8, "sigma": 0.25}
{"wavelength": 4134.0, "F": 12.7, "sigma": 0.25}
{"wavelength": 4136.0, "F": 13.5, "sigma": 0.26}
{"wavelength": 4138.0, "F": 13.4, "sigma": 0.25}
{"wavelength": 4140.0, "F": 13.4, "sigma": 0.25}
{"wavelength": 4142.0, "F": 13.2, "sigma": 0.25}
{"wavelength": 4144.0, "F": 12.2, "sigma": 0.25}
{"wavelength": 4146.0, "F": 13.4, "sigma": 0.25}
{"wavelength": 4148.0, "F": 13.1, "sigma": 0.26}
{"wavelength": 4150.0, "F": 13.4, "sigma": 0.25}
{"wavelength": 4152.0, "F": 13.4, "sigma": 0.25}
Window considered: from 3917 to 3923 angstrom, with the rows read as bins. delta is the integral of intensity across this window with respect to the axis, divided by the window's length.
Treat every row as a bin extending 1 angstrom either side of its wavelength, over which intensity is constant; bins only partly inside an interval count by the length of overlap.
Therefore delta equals 11.0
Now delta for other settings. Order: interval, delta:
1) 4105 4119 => 12.9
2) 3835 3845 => 8.8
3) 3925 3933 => 6.6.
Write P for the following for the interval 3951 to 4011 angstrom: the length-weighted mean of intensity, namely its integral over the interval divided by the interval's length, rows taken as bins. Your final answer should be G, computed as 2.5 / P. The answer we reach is 0.2288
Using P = 10.9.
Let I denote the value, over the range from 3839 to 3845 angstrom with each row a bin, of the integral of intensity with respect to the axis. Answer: 62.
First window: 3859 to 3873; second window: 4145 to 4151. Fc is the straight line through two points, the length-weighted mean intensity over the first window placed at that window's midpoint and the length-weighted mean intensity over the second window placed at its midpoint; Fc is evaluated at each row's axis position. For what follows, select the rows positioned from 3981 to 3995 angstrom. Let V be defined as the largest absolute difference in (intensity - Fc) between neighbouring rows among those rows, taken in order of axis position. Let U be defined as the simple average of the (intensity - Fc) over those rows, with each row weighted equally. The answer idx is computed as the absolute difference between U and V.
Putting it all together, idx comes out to 0.3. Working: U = 0.3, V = 0.6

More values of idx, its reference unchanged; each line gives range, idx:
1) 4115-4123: 0.5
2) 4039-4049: 2.0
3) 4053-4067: 1.6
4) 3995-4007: 0.6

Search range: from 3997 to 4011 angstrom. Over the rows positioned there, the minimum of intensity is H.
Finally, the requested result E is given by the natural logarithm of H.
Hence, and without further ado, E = 2.49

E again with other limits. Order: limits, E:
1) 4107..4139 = 2.47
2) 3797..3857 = 1.82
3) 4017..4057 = 2.40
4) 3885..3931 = 1.80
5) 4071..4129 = 2.05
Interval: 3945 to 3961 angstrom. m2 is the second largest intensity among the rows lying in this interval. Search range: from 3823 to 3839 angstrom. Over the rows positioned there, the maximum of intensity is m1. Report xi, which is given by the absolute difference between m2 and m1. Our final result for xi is 1.20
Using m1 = 10.5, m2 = 11.7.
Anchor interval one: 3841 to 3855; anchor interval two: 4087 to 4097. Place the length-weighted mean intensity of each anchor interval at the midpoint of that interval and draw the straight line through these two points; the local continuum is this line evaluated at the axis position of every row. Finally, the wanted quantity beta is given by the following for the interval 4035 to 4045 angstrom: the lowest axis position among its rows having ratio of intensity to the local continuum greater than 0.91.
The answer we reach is 4036.0 angstrom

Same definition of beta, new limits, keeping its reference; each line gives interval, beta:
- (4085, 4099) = 4086.0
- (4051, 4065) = 4052.0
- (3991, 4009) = 3992.0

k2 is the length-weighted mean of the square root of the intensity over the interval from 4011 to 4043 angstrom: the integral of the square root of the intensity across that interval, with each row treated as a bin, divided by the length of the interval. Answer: 3.59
